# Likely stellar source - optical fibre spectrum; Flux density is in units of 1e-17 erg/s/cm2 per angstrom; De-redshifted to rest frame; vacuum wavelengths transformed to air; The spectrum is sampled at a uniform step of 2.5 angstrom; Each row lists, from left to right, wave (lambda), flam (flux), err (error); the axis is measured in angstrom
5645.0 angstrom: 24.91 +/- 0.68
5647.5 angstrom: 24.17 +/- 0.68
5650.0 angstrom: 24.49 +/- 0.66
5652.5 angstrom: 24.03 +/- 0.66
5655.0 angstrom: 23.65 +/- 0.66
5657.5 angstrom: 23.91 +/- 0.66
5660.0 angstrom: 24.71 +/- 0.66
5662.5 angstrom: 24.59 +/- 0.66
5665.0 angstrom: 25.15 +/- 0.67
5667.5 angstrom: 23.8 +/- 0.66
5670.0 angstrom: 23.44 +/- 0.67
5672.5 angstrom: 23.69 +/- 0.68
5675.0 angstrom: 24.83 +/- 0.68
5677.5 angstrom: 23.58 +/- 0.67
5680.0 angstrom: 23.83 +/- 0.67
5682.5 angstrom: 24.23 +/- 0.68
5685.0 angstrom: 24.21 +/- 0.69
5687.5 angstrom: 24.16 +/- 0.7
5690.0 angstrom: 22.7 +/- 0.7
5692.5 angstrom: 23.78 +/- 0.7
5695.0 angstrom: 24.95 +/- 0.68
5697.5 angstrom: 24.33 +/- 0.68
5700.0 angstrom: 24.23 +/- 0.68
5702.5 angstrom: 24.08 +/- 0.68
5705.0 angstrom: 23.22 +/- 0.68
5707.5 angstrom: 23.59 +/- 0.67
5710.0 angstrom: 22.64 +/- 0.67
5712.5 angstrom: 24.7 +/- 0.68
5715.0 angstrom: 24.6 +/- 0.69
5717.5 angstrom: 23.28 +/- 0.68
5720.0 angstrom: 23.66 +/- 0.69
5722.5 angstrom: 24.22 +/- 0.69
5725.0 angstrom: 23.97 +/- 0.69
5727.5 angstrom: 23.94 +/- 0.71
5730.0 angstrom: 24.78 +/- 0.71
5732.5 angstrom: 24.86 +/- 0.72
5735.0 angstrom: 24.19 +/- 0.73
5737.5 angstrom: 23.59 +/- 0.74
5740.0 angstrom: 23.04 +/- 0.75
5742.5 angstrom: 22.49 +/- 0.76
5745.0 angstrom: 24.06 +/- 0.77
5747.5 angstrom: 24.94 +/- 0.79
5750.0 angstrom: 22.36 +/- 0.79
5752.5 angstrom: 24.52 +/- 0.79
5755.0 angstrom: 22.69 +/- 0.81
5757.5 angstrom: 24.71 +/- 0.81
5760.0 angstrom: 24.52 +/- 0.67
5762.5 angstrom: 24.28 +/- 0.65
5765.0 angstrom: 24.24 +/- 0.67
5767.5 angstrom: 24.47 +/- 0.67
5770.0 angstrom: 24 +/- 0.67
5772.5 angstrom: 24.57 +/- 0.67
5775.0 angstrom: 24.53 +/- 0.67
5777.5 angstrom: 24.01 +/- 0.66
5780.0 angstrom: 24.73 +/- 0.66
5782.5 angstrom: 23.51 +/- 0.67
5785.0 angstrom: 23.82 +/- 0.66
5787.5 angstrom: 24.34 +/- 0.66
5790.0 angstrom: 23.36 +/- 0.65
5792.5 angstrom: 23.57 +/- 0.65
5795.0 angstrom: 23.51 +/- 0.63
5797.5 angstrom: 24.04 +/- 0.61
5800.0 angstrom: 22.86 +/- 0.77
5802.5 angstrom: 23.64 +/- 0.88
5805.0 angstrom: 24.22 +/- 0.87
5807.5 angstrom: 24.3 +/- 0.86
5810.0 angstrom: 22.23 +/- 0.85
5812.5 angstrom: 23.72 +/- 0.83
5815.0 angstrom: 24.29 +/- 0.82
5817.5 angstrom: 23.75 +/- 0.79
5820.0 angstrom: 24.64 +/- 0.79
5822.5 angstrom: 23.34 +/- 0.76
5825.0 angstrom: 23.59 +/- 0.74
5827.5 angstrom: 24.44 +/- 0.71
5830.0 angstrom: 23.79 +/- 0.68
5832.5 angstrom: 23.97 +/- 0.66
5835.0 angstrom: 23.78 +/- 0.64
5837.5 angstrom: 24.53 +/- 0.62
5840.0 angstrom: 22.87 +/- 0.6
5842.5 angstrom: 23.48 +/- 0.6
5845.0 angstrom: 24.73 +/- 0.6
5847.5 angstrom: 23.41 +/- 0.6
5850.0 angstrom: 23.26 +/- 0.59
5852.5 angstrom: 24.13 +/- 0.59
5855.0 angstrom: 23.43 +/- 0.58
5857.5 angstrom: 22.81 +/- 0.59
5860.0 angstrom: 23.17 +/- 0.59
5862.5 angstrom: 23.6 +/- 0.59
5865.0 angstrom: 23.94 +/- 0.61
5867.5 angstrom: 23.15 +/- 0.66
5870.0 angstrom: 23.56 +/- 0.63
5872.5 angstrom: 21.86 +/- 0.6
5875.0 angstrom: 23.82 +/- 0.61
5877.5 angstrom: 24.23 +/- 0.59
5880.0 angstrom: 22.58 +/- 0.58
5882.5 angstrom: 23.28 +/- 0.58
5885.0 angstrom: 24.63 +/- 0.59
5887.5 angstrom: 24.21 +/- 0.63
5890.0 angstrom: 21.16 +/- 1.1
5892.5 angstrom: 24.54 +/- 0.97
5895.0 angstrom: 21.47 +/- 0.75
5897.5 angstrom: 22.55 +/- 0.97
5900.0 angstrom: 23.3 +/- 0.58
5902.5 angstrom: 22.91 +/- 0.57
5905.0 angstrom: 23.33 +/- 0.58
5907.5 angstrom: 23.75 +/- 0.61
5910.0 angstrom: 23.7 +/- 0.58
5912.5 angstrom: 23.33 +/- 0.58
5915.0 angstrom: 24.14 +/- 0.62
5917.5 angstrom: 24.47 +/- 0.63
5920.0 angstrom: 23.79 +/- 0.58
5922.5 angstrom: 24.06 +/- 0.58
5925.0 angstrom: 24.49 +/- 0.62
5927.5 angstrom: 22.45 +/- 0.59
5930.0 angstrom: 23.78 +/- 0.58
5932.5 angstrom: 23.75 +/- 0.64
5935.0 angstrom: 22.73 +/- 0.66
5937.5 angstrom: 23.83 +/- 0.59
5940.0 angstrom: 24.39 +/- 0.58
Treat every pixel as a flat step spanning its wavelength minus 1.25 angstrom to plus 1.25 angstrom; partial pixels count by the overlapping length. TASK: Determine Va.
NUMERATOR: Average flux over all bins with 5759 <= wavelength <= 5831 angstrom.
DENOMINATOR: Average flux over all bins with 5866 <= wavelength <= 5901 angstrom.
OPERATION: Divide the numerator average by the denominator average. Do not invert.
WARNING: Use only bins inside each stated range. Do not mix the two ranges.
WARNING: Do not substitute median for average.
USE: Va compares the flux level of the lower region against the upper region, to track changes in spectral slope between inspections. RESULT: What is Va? 1.033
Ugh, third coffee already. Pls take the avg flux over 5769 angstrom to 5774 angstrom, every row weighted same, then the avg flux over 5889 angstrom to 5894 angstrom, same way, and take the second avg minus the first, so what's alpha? -1.4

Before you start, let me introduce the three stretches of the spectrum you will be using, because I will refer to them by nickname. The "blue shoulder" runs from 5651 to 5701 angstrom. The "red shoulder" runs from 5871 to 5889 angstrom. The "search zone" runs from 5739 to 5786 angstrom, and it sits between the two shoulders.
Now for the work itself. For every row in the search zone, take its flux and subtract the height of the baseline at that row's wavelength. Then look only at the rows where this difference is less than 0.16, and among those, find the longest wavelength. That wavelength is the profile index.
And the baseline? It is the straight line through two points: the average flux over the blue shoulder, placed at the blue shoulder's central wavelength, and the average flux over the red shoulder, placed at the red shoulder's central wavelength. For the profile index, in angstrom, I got 5785.0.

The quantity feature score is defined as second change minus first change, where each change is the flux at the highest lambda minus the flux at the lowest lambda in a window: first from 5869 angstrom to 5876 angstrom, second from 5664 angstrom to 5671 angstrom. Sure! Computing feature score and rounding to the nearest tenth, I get -2.0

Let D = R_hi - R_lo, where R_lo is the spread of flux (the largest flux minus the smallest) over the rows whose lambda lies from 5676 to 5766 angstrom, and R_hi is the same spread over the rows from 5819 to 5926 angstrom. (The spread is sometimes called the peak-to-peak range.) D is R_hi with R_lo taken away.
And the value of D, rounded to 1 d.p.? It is 1.0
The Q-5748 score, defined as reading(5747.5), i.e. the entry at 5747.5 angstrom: 24.94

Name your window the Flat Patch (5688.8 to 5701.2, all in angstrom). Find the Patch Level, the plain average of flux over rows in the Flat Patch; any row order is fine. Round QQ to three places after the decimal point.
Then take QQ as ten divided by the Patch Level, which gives 0.417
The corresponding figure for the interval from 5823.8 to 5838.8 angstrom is 0.416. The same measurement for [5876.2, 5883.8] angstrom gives 0.428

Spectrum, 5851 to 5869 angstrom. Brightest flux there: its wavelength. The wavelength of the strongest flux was 5852.5 angstrom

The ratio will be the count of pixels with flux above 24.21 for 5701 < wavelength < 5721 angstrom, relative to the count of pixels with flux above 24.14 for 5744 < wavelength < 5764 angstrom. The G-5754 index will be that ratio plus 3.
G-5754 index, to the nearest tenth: 3.4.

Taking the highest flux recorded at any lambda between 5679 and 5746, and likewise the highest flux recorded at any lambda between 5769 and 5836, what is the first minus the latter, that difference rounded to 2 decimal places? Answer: 0.22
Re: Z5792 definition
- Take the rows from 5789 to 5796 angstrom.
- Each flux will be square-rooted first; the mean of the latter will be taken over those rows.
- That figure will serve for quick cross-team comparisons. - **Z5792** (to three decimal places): 4.846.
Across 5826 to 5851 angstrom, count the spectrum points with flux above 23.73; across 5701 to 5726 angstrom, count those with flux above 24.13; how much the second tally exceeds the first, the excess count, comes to -3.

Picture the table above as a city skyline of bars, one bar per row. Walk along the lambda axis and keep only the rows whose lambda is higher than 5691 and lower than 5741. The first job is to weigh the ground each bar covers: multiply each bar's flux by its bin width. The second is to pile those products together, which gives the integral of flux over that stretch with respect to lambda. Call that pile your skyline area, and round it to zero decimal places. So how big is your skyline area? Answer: 1199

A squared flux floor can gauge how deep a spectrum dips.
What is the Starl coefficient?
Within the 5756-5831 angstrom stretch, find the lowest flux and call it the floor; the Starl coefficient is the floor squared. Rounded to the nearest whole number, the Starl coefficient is 494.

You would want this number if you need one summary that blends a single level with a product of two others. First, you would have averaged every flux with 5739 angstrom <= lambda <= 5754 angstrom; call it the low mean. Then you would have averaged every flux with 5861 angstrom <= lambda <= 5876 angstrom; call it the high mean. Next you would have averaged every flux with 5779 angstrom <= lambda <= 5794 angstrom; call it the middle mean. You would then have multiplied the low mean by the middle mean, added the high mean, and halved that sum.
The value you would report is 293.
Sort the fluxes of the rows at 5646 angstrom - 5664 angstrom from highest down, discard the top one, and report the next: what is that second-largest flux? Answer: 24.59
